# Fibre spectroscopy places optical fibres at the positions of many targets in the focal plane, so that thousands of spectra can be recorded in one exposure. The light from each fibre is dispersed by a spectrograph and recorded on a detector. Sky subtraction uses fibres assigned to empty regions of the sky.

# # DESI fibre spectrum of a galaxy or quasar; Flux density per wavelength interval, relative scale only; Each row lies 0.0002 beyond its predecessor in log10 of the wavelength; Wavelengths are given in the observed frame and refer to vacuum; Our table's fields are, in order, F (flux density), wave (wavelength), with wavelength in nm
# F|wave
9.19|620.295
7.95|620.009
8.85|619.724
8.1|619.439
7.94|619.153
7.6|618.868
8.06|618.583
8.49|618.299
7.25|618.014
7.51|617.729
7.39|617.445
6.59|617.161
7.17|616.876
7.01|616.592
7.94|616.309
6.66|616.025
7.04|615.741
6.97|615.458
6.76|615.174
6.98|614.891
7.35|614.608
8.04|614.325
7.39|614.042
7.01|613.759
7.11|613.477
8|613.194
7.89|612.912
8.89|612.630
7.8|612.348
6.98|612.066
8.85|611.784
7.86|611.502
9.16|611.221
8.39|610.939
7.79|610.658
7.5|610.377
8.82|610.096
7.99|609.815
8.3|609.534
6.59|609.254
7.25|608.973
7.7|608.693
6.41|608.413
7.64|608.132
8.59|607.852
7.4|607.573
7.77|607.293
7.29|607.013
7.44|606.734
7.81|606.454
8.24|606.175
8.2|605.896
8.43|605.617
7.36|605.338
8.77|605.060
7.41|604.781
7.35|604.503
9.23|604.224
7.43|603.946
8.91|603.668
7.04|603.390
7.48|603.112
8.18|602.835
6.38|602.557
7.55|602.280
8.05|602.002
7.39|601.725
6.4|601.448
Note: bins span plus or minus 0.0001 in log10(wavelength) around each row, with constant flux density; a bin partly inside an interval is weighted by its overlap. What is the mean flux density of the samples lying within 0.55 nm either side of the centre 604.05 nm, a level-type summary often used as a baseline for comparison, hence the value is 8.23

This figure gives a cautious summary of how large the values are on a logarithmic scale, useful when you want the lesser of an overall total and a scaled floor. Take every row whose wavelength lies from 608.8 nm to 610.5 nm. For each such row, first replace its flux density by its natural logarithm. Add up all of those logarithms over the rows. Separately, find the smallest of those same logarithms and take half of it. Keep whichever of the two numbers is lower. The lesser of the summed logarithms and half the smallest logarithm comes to 0.943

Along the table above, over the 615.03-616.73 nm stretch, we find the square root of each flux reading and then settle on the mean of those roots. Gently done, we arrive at 2.66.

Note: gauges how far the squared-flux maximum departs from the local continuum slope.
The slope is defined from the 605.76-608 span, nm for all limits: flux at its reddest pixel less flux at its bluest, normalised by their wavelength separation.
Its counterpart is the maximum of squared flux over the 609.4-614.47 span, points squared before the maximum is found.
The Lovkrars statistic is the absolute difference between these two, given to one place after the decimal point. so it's 83.7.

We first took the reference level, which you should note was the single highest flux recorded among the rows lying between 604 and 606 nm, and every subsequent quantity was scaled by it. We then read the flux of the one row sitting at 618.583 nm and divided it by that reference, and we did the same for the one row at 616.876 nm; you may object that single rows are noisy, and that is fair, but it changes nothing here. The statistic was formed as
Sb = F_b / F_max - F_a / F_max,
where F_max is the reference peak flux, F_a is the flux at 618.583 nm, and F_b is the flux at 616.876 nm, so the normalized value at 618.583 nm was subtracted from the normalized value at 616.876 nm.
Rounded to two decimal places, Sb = -0.10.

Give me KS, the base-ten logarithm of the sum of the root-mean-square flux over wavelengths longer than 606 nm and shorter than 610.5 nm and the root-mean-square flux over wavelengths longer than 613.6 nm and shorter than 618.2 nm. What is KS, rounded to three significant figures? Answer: 1.17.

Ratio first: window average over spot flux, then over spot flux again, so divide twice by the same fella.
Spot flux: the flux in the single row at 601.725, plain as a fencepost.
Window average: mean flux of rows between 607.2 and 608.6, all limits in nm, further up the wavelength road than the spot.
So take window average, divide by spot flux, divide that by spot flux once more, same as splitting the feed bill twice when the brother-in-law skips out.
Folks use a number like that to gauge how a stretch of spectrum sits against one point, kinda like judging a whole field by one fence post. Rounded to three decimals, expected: 0.138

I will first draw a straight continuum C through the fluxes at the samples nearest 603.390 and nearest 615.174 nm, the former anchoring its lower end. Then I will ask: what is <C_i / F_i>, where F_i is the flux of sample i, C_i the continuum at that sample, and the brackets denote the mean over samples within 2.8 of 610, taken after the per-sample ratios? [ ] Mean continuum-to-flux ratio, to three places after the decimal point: 0.881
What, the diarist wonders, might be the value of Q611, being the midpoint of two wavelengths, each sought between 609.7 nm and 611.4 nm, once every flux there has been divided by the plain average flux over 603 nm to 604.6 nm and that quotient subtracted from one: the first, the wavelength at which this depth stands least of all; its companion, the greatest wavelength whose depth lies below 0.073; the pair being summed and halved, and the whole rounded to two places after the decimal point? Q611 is 611.22 nm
